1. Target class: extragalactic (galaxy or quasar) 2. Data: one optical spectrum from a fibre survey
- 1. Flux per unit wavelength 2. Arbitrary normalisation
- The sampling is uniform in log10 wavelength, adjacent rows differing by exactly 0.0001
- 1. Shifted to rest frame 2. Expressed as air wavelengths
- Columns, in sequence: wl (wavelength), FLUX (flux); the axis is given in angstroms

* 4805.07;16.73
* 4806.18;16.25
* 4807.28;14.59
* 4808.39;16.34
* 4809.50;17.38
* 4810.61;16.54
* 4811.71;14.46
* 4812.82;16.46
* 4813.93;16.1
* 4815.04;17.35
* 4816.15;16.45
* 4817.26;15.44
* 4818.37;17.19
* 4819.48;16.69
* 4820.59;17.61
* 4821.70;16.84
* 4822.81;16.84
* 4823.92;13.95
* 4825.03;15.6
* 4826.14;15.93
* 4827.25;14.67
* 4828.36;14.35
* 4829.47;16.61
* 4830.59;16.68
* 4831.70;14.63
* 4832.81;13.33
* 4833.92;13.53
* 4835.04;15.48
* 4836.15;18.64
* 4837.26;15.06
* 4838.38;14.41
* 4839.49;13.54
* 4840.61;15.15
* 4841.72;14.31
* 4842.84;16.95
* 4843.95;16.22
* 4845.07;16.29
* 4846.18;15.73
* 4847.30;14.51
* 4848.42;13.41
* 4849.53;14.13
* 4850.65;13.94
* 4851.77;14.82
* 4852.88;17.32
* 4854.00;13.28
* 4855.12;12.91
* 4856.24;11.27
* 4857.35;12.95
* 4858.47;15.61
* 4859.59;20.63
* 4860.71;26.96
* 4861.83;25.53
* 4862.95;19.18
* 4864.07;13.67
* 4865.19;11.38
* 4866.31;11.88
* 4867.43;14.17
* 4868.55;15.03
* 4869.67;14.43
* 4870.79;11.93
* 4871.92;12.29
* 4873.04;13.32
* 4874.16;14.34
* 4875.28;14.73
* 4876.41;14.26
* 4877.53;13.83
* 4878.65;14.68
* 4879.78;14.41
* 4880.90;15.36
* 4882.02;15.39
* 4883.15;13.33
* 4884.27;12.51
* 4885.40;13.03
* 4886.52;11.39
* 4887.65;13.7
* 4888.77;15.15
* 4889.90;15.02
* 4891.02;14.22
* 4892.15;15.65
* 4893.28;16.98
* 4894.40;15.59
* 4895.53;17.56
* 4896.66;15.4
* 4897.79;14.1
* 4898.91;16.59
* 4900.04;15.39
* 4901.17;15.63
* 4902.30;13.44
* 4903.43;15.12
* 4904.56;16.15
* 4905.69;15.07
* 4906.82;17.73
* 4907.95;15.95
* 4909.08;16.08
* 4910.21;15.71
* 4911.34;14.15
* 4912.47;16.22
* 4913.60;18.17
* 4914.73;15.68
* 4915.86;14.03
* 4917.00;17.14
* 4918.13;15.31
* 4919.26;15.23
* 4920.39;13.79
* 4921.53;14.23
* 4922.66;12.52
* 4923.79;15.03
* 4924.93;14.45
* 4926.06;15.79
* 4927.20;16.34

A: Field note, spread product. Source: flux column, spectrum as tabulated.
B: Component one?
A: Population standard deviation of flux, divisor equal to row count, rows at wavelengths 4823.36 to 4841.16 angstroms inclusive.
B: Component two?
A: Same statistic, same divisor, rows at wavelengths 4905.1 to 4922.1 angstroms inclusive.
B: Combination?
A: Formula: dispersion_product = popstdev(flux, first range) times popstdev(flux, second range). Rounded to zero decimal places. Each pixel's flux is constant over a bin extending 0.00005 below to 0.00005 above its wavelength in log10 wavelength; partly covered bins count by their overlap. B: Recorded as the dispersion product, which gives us 2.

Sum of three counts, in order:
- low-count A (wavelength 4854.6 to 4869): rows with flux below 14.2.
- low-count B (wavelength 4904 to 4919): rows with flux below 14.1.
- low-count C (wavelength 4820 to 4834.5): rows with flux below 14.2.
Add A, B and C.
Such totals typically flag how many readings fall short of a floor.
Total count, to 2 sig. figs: 11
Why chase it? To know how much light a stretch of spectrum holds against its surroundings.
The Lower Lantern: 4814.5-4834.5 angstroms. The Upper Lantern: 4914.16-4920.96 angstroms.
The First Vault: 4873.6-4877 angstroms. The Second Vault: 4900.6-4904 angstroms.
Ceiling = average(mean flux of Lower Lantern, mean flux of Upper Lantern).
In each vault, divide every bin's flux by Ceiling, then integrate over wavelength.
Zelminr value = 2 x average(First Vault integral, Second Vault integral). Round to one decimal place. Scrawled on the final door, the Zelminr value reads 6.4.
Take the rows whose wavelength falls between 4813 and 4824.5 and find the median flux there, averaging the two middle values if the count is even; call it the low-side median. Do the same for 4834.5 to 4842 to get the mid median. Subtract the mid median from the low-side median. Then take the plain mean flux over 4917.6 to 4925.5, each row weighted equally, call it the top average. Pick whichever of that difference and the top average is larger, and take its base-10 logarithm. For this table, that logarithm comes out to 1.157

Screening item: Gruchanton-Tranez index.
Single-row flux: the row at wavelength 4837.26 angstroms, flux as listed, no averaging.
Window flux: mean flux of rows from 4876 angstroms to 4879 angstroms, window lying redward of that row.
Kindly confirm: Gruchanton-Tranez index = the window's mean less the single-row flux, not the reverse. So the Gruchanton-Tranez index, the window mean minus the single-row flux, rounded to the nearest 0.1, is -0.8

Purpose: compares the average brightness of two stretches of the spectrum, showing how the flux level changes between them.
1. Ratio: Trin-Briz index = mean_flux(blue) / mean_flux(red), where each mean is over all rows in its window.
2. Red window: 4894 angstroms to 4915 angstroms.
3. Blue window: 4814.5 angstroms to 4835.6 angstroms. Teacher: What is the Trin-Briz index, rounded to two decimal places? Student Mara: 1.00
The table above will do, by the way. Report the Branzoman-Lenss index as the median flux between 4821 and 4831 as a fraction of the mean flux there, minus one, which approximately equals 0.013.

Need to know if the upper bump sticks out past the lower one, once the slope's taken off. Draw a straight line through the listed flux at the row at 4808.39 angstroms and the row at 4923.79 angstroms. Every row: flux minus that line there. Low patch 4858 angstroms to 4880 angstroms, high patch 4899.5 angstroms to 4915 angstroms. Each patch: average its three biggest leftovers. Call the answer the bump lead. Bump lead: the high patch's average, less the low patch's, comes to -6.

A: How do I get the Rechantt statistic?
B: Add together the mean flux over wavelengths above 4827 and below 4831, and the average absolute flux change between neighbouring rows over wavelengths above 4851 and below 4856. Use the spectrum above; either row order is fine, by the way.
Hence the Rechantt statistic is 17.9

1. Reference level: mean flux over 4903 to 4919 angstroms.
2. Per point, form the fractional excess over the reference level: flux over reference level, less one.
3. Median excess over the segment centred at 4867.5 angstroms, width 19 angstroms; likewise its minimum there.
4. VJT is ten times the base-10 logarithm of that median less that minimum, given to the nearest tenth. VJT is -7.3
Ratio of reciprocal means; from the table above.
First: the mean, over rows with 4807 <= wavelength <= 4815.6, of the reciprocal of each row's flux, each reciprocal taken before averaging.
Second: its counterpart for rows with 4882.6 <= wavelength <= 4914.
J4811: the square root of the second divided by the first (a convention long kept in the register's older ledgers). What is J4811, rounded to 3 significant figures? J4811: 1.04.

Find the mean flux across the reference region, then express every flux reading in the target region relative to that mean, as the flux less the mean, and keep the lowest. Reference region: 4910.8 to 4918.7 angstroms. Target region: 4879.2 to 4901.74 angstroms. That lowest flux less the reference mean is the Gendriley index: -4.4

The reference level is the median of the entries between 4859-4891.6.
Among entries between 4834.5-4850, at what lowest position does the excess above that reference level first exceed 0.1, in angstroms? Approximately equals 4835.04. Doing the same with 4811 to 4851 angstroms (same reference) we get 4811.71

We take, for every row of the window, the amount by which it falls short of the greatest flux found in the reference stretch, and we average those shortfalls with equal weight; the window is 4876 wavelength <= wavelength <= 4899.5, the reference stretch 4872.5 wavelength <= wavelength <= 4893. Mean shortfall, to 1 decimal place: 1.0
